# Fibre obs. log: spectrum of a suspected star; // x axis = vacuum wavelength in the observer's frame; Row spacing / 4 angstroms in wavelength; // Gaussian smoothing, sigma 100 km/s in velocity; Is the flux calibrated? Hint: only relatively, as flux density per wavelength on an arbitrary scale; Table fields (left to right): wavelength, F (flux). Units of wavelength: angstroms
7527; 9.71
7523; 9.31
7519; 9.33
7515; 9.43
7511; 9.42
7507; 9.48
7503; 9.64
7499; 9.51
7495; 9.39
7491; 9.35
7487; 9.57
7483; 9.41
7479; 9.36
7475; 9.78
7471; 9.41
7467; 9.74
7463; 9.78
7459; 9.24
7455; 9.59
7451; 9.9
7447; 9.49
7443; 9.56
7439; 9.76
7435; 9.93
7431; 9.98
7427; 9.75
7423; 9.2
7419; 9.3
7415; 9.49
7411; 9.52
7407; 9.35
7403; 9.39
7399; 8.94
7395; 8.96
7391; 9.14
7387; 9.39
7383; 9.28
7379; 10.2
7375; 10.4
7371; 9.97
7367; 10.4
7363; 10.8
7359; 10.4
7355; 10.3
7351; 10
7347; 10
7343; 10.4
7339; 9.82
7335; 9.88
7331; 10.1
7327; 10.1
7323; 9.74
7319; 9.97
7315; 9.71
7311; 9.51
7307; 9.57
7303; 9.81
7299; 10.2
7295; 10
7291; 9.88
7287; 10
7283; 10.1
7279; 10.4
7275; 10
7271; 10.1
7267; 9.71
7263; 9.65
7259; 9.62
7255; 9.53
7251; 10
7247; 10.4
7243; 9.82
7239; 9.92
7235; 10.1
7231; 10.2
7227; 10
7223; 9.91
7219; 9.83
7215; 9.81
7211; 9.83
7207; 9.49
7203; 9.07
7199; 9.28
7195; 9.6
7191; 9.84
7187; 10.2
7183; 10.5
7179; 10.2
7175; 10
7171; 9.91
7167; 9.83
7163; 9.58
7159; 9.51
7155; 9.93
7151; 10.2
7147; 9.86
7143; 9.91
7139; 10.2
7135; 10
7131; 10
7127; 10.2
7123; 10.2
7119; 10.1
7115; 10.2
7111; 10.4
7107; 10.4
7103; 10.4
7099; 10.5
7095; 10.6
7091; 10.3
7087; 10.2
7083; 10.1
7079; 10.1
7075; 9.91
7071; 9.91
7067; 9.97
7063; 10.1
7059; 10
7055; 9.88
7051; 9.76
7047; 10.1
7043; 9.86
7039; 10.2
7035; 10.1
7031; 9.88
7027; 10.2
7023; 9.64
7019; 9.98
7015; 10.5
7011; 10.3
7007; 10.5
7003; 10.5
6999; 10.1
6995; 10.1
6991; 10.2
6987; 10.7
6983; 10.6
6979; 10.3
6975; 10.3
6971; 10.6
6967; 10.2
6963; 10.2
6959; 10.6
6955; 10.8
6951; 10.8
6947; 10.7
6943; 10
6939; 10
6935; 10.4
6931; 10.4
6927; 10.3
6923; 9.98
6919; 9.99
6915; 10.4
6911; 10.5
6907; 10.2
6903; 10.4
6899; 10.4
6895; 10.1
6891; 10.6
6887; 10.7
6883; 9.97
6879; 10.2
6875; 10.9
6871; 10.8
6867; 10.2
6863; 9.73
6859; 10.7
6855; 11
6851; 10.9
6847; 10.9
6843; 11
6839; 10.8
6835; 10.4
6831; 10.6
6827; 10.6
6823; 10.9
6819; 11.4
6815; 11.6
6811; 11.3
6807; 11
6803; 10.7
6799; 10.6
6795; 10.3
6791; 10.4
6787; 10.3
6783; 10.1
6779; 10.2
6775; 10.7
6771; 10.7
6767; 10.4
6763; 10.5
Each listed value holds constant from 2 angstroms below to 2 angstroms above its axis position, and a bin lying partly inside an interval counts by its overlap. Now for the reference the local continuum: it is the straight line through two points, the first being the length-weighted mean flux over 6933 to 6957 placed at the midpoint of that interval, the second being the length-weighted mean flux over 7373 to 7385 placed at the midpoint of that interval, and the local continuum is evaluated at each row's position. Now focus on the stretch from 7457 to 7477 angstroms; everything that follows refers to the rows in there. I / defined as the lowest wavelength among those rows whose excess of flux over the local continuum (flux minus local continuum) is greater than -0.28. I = 7463 angstroms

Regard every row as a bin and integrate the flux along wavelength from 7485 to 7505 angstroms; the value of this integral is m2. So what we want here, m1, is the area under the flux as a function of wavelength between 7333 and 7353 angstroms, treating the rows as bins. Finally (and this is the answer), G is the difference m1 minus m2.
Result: 11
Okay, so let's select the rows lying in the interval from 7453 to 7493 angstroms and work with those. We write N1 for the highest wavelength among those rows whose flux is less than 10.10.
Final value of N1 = 7491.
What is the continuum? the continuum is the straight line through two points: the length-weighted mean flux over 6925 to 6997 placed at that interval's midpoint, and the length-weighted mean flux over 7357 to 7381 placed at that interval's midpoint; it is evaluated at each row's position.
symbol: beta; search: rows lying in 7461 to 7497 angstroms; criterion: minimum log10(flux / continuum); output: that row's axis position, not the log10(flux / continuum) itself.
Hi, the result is 7491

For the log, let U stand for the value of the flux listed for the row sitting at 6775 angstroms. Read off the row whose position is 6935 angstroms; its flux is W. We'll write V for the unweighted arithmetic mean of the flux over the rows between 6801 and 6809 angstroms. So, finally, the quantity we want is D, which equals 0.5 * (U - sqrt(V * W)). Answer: 0.04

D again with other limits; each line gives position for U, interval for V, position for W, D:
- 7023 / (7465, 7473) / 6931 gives -0.17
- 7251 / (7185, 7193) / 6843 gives -0.25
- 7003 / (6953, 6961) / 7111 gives -0.02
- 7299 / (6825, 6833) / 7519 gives 0.13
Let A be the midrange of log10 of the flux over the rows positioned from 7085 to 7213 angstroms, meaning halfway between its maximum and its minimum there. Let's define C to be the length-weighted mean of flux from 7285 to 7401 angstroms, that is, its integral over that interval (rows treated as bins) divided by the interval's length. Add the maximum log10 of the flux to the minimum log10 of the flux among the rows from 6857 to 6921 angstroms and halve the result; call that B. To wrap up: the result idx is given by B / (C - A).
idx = 0.114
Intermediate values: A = 0.99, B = 1.01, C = 9.9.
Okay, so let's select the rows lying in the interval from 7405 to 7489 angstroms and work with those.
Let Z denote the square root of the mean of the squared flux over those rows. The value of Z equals 9.6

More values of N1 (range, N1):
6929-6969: 6943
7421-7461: 7459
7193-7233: 7227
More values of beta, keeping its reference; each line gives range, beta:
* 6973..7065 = 7023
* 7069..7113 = 7071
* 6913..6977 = 6923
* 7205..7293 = 7207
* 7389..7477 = 7399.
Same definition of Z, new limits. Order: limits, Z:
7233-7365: 10.0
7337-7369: 10.3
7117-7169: 10.0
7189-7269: 9.8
